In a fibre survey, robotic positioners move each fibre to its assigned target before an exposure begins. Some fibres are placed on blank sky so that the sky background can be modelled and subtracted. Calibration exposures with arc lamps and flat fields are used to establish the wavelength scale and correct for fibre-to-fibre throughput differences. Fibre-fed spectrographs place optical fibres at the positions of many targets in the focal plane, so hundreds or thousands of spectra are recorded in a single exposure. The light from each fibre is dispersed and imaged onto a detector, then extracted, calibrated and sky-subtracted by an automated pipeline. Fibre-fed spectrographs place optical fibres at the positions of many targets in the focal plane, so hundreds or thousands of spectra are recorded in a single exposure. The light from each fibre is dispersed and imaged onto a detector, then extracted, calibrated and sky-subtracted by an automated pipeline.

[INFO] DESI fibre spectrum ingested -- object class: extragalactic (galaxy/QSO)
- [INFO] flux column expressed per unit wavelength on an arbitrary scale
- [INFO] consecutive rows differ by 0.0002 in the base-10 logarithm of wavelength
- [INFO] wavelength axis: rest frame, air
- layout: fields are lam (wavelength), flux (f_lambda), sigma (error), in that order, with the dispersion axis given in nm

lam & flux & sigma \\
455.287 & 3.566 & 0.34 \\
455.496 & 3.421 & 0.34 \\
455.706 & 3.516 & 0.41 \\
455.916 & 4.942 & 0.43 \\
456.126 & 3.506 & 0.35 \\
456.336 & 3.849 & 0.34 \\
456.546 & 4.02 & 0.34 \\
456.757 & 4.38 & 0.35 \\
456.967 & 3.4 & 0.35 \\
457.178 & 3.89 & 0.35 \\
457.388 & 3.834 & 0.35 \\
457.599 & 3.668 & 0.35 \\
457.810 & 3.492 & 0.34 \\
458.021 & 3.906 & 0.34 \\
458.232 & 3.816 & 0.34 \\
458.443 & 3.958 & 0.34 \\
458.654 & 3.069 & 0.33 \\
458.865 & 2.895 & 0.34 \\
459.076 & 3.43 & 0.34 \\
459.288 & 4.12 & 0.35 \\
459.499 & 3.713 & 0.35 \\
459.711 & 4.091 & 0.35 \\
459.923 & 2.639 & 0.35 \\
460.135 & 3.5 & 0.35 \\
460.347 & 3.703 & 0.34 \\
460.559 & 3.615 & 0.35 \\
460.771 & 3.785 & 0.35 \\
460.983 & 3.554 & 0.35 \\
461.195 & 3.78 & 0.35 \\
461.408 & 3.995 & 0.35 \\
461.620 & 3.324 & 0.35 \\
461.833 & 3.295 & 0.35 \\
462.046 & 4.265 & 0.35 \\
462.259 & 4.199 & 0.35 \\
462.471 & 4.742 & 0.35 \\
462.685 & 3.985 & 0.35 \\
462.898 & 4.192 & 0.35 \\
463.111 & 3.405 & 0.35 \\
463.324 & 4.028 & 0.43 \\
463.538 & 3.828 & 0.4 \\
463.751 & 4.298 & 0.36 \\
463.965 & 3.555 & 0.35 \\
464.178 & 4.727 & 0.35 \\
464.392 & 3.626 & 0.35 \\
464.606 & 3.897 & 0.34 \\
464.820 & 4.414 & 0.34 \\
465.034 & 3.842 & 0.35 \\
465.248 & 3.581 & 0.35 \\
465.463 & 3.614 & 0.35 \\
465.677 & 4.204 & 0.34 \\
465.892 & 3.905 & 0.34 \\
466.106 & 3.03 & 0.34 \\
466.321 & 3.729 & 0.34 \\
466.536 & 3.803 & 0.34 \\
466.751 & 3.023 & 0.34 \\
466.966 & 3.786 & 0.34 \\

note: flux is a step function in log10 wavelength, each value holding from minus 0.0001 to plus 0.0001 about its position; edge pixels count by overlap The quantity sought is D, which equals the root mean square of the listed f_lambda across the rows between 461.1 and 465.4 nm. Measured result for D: 3.97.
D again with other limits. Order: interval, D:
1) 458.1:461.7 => 3.61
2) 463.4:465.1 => 4.04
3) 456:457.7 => 3.83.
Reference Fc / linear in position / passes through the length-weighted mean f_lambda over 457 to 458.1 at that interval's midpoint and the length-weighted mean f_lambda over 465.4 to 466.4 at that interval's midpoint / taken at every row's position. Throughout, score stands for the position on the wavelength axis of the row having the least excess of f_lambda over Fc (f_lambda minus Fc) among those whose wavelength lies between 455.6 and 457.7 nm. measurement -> 456.967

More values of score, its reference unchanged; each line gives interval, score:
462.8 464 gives 463.111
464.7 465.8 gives 465.248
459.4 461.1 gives 459.923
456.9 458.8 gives 458.654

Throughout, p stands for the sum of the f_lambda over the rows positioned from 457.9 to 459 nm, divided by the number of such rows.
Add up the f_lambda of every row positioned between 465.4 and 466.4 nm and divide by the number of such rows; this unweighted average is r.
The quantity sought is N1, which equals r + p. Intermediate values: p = 3.53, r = 3.70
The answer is 7.23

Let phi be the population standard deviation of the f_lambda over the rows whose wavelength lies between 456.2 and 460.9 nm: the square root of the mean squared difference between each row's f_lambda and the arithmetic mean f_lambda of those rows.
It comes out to 0.40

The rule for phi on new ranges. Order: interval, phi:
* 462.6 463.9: 0.29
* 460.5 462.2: 0.31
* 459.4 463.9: 0.44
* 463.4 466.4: 0.41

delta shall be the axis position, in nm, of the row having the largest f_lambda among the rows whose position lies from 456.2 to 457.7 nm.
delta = 456.757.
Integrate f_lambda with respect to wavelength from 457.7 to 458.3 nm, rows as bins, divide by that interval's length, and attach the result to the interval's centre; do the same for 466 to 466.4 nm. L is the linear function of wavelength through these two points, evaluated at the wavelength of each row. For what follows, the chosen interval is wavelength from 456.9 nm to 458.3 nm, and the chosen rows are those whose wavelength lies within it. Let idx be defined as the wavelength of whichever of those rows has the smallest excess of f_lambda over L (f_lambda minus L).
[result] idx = 456.967 nm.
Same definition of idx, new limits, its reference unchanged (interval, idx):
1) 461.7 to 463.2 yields 461.833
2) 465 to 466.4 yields 466.106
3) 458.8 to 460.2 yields 459.923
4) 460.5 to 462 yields 461.833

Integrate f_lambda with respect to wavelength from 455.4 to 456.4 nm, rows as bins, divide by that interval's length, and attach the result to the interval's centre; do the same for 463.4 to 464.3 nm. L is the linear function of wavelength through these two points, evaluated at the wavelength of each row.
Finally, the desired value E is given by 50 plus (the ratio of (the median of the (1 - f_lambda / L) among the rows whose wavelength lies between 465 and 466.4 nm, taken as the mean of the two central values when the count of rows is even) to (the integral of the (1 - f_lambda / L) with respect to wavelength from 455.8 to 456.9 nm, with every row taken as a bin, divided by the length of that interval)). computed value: 48.3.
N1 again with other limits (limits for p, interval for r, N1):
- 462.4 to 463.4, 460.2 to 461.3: 7.76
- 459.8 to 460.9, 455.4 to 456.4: 7.30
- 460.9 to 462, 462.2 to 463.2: 7.69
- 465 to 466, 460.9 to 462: 7.42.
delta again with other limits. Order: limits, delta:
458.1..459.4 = 459.288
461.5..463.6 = 462.471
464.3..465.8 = 464.820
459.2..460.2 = 459.288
